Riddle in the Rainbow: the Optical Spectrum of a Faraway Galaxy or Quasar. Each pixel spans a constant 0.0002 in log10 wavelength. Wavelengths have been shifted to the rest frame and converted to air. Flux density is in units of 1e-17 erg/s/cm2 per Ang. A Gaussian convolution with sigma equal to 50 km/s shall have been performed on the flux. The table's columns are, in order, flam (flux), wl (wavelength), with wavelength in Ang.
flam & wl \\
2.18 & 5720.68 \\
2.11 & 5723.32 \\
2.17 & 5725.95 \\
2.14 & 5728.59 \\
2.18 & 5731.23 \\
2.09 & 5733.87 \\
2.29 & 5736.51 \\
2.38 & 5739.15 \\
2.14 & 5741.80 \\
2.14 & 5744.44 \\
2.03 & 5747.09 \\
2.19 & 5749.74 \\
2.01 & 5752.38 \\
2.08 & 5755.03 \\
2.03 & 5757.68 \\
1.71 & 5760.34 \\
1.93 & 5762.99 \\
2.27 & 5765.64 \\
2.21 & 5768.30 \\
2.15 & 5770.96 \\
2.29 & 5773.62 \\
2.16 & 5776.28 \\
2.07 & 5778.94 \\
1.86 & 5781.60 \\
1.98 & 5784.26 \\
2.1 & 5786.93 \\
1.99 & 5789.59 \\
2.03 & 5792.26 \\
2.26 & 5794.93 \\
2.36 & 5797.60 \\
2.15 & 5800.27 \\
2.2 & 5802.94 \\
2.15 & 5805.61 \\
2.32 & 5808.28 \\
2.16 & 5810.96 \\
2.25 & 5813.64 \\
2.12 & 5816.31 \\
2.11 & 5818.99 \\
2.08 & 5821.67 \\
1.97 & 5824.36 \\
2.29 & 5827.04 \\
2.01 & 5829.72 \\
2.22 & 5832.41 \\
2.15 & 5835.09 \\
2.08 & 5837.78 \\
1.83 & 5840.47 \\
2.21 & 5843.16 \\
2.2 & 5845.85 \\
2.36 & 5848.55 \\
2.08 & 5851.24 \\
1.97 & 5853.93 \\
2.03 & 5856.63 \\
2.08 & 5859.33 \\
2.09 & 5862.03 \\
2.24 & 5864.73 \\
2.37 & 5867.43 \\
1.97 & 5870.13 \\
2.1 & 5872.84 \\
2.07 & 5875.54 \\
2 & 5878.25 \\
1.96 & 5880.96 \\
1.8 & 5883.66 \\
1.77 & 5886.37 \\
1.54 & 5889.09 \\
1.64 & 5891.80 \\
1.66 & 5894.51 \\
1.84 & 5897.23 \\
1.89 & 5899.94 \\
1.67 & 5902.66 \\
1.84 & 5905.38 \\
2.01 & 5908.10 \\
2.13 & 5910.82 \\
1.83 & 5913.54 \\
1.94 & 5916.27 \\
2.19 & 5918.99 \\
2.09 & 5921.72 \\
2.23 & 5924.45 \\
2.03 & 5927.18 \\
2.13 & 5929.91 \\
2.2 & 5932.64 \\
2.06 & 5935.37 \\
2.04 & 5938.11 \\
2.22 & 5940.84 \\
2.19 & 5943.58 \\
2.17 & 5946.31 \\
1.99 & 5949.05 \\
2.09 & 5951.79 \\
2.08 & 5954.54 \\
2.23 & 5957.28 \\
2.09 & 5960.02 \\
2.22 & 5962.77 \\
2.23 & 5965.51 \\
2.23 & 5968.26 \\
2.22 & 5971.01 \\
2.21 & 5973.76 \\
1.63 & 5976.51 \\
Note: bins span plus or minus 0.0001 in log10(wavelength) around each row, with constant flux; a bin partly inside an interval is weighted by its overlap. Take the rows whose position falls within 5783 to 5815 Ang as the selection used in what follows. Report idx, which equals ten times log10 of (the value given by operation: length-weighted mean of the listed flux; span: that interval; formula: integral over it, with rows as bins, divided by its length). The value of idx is 3.35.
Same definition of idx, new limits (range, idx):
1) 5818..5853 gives 3.26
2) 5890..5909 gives 2.51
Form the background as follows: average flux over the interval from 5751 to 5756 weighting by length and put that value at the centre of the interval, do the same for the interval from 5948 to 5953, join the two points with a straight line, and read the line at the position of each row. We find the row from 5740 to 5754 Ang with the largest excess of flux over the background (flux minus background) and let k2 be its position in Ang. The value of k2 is 5749.74 Ang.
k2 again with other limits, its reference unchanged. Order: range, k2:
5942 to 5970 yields 5968.26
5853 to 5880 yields 5867.43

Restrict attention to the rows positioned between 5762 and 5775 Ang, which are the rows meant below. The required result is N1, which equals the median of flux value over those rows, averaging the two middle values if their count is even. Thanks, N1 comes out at 2.21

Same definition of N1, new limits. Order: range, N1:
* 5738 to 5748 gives 2.14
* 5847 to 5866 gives 2.08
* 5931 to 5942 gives 2.13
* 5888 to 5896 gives 1.64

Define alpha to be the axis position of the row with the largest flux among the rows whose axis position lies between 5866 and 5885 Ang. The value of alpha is 5867.43 Ang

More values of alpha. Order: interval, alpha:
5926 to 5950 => 5940.84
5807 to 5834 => 5808.28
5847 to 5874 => 5867.43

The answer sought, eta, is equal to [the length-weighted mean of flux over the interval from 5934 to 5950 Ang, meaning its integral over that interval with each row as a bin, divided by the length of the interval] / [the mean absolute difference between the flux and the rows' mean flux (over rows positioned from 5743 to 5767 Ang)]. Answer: 19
